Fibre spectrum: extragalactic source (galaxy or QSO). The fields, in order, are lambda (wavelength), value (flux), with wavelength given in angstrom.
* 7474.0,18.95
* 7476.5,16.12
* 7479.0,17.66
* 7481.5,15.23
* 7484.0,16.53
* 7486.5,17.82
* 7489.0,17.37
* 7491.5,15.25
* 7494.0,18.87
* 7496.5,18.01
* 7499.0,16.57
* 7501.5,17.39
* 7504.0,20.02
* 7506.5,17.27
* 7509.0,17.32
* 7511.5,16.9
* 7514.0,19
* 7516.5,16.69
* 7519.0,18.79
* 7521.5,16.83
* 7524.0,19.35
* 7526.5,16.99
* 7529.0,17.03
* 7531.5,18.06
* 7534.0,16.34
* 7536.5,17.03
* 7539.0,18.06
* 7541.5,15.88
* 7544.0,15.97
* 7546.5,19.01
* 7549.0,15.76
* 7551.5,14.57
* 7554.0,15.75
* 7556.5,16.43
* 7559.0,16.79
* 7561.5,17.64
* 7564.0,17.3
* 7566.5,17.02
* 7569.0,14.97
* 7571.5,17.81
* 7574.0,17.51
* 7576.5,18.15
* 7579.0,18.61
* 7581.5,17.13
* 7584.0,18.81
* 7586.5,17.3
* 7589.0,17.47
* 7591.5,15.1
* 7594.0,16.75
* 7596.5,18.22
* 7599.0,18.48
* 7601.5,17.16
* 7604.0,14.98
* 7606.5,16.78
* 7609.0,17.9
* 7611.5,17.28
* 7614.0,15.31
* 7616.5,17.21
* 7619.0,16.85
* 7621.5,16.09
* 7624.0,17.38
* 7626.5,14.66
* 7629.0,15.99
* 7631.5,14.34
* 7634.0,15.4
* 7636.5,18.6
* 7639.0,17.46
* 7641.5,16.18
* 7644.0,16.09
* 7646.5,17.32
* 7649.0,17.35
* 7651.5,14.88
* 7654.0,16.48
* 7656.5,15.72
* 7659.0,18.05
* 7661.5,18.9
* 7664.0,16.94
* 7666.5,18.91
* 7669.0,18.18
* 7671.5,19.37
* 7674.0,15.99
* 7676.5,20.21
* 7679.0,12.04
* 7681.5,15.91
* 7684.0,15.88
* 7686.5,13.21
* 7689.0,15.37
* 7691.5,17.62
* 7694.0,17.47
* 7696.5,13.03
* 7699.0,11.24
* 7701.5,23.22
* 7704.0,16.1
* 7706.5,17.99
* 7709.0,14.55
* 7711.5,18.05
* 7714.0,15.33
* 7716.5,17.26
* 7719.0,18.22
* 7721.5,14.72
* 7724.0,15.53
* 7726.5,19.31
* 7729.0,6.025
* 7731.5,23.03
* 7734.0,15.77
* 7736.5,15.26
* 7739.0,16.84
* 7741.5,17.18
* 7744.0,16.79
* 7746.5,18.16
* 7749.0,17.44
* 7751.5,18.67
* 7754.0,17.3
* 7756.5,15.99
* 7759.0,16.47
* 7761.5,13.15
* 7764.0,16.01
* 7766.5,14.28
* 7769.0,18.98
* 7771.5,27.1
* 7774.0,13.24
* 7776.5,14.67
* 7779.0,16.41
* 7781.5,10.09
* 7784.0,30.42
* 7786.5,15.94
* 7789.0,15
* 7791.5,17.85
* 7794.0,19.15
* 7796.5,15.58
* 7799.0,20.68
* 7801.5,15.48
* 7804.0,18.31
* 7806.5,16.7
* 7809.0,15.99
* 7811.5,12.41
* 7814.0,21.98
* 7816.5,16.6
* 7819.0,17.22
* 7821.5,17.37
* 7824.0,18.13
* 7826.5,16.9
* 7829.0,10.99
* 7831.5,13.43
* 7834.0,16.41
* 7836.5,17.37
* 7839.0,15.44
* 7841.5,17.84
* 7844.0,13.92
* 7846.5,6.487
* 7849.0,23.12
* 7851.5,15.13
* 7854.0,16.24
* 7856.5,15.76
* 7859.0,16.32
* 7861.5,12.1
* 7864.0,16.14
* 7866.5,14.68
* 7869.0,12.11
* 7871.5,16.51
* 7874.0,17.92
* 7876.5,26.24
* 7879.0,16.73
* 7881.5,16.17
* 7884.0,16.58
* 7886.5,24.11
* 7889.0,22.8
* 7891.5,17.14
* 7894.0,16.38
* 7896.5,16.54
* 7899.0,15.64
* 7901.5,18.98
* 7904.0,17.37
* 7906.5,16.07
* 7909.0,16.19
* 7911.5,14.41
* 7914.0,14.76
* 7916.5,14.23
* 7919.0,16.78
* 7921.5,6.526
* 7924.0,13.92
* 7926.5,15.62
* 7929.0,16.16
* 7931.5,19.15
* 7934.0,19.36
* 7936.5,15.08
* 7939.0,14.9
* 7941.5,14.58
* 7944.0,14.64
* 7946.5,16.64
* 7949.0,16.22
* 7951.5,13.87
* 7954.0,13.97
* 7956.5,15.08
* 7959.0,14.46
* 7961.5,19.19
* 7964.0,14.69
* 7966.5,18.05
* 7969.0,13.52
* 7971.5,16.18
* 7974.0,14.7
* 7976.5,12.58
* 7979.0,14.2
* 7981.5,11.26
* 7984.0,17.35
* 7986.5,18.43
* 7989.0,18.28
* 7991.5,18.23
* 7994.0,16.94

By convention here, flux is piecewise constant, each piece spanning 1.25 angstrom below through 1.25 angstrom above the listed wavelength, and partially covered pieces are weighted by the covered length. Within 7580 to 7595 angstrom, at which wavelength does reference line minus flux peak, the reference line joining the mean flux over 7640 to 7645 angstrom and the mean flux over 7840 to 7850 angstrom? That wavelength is 7591.5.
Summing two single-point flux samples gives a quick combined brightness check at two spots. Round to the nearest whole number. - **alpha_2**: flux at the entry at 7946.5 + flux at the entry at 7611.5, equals 34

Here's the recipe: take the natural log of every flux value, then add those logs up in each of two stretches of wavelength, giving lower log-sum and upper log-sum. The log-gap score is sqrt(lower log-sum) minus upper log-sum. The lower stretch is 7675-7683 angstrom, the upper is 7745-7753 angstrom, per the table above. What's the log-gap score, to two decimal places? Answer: -5.81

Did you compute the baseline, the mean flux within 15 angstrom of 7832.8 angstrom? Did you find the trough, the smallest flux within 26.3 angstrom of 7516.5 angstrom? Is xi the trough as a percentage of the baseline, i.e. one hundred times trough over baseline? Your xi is 101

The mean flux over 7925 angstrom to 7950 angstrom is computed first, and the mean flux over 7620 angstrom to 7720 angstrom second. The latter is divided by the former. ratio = 1.02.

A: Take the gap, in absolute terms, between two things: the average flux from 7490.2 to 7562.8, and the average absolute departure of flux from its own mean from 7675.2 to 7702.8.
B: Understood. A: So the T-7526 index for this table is 14.5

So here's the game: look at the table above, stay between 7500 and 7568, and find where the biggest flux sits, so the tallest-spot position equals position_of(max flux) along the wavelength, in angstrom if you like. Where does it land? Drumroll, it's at 7504.0 angstrom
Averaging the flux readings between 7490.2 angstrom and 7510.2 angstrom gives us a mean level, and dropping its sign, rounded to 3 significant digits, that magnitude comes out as 17.6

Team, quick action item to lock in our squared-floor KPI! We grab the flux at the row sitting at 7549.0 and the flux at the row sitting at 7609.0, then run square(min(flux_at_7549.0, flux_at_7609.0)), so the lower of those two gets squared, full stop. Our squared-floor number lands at 248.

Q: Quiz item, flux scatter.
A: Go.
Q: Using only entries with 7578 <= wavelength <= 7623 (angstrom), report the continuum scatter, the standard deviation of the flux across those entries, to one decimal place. 1.1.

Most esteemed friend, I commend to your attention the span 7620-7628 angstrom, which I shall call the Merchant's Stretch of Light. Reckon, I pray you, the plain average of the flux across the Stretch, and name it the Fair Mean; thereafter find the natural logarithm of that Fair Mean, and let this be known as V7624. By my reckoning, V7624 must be 2.78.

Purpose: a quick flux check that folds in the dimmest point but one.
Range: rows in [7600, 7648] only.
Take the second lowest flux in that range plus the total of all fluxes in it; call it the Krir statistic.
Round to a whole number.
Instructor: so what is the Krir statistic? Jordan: 328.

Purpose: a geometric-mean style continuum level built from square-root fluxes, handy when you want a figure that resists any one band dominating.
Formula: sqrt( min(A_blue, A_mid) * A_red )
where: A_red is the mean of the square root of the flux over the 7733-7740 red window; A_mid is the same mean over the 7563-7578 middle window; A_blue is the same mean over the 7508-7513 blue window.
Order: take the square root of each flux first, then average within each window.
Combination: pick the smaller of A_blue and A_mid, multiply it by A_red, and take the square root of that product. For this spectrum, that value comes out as 4.06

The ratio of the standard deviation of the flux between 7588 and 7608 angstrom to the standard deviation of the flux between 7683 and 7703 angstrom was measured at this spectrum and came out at 0.35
